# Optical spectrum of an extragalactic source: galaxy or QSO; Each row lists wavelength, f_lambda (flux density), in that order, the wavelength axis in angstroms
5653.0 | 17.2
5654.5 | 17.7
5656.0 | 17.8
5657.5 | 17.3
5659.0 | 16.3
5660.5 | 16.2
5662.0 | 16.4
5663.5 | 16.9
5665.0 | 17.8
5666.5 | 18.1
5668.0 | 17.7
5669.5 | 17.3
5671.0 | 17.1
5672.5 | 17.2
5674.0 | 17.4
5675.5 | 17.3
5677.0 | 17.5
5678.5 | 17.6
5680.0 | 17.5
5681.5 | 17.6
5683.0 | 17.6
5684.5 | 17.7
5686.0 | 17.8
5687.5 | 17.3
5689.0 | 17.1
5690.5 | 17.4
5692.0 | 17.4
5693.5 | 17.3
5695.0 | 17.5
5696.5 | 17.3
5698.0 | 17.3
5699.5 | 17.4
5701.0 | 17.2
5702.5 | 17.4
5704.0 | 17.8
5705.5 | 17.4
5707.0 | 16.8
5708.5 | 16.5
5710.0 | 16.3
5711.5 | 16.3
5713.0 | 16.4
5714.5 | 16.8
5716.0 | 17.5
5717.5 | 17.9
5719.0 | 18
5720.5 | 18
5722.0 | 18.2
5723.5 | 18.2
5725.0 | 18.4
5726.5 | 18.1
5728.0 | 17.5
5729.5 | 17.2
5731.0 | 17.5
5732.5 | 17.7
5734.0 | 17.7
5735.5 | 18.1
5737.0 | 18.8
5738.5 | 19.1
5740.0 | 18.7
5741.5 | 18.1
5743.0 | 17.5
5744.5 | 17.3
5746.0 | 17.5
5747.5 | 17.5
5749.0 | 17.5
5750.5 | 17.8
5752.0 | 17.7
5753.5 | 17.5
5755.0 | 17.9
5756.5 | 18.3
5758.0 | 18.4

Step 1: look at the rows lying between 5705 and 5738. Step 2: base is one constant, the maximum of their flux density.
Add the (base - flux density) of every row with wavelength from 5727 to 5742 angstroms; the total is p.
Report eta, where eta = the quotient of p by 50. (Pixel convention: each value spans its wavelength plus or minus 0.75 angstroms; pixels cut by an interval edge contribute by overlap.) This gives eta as 0.15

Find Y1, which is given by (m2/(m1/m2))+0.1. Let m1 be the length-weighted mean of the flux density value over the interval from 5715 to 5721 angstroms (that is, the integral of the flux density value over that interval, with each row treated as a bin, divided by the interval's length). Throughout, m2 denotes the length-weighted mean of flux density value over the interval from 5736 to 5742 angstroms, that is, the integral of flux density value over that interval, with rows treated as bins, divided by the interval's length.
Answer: 19.7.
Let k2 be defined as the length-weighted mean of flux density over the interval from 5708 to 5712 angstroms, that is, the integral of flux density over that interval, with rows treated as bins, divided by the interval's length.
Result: 16.4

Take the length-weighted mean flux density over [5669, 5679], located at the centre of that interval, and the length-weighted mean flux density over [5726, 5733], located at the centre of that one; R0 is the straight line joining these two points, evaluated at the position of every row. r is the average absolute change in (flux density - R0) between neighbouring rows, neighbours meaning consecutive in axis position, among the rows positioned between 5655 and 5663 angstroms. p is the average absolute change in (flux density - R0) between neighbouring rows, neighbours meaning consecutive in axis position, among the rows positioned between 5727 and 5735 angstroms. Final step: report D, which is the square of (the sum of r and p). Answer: 0.43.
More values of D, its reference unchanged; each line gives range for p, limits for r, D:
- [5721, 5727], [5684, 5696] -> 0.14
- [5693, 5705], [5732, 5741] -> 0.30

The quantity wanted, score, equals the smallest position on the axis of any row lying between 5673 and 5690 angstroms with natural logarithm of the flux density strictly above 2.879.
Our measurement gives 5686.0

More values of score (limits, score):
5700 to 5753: 5704.0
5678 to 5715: 5686.0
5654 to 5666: 5656.0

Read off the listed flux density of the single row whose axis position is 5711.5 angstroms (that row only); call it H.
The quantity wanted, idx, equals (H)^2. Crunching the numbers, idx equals 266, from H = 16.3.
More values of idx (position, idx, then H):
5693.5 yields 299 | 17.3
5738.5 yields 365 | 19.1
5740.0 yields 350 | 18.7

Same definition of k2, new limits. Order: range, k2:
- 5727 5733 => 17.5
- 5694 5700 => 17.4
